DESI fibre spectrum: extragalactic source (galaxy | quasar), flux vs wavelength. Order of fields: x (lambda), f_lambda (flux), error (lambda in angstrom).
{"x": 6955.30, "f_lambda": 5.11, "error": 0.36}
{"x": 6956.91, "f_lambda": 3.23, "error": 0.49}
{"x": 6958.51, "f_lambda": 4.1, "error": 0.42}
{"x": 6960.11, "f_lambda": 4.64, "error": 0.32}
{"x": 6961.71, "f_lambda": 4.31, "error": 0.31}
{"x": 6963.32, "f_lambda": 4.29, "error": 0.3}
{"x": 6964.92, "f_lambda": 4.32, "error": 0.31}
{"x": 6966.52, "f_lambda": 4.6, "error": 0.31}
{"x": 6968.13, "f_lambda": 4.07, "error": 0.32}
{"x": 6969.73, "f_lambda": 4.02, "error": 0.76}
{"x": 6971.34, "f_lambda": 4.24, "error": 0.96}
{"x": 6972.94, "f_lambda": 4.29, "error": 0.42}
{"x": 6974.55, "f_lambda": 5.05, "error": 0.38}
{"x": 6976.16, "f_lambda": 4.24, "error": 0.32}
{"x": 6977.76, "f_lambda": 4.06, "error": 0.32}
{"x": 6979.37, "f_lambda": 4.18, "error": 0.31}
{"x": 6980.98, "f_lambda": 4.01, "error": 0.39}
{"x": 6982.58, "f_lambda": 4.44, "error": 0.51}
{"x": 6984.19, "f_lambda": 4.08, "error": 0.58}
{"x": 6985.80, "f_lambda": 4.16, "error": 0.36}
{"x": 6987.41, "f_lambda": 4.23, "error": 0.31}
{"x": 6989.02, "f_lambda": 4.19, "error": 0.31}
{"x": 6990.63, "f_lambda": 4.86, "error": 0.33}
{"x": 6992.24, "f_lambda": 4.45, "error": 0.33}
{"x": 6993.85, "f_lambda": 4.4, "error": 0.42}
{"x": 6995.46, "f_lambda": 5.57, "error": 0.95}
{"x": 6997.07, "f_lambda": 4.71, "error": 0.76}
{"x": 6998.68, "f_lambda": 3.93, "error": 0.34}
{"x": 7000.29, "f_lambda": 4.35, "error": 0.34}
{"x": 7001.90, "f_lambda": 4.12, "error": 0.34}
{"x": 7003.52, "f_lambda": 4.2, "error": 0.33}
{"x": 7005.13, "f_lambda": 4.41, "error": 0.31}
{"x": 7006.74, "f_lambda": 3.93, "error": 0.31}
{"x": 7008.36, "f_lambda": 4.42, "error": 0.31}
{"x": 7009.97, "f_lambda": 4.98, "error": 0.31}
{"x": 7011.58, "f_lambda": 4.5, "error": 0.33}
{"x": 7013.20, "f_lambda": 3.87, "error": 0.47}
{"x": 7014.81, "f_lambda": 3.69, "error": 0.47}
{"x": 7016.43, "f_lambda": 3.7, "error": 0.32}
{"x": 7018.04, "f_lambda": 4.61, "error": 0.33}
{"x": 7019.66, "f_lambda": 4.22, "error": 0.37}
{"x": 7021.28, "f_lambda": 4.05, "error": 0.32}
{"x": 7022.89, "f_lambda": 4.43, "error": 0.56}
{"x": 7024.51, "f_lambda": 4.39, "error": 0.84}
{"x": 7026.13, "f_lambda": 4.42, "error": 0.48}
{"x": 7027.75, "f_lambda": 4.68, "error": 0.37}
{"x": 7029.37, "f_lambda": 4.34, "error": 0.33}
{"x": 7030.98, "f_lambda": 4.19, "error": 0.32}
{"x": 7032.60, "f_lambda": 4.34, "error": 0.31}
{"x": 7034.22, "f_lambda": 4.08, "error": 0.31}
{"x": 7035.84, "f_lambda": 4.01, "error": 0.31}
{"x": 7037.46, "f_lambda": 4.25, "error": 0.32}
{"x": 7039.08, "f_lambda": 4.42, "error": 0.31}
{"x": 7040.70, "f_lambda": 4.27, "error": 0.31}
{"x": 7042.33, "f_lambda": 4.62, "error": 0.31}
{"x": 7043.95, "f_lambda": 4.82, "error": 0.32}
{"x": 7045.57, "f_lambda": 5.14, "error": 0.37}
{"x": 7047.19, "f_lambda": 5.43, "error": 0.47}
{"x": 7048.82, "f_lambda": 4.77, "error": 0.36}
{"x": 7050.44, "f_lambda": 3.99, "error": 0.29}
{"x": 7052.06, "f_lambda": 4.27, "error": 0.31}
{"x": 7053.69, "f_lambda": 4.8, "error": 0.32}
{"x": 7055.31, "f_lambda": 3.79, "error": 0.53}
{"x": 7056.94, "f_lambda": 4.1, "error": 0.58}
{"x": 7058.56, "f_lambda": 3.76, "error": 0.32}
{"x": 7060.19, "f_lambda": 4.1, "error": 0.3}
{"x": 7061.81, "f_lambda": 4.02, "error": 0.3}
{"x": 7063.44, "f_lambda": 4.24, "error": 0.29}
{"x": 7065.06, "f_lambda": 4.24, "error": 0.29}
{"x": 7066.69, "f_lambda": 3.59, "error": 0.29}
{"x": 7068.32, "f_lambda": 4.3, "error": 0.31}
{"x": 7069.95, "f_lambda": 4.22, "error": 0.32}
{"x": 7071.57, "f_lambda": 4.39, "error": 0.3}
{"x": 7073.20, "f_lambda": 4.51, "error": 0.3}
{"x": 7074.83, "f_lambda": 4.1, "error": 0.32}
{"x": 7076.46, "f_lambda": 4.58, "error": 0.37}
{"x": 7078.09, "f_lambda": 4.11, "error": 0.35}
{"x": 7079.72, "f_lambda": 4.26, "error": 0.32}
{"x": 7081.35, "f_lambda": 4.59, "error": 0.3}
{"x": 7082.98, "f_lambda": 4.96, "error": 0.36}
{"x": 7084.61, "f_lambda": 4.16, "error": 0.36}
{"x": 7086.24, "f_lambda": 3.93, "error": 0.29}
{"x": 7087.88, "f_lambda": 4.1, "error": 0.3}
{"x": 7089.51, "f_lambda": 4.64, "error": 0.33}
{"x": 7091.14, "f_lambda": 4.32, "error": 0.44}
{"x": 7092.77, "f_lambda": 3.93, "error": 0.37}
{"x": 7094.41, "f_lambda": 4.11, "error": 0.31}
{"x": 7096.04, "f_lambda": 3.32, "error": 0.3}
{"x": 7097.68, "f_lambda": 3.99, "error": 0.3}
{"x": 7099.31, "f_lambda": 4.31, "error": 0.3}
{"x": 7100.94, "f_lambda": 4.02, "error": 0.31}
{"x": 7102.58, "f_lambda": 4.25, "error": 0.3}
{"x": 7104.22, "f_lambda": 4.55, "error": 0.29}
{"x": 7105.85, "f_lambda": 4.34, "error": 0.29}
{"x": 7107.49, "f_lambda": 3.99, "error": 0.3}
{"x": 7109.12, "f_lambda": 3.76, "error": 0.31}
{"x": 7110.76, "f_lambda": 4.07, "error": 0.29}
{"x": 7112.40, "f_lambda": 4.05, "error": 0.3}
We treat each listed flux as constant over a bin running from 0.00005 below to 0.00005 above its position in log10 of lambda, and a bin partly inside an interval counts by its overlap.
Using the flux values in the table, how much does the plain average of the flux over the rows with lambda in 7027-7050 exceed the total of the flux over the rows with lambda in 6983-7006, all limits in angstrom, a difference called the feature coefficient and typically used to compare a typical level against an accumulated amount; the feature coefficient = -57.1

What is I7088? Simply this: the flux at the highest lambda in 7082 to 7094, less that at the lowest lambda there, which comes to -1.0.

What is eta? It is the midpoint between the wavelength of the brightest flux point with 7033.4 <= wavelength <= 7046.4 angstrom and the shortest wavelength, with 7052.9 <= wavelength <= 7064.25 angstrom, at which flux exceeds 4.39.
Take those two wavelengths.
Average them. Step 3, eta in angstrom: 7049.6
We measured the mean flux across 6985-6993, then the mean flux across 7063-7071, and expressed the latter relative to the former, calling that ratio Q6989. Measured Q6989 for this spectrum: 0.94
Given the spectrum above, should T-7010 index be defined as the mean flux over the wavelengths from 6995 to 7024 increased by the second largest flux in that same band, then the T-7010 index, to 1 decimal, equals 9.3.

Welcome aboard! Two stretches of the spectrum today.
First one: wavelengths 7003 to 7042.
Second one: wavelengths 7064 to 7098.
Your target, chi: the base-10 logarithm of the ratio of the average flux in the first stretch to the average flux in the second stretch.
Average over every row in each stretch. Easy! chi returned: 0.006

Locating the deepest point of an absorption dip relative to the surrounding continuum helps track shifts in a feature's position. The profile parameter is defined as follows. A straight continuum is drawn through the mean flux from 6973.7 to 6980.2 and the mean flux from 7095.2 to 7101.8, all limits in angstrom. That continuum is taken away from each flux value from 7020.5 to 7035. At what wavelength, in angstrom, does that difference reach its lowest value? 7021.28 angstrom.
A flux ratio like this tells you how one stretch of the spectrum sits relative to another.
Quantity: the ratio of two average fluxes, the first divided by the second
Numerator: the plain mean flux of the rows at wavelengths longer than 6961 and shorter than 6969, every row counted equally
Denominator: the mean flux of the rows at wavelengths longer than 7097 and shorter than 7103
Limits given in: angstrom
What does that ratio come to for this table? 1.04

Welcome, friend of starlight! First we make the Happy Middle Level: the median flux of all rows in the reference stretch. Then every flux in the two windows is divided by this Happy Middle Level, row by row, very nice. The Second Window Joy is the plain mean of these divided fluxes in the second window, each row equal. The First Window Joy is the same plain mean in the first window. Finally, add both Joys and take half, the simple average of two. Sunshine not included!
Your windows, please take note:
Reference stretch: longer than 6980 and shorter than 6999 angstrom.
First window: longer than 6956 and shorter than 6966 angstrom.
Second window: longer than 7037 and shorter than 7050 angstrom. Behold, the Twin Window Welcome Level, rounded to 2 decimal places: 1.03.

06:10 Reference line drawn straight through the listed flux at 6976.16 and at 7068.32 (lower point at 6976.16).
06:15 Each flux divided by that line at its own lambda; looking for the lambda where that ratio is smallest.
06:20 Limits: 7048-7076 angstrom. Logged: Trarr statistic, 7066.69 angstrom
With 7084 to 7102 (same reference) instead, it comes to 7096.04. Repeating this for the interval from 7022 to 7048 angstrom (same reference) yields 7035.84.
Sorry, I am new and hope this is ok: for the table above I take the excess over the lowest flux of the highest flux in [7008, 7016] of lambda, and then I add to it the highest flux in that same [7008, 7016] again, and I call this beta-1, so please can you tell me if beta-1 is 6.3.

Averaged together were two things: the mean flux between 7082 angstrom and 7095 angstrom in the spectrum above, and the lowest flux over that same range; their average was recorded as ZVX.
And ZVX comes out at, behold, 4.10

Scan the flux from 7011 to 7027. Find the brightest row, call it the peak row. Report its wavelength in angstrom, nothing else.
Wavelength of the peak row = 7018.04 angstrom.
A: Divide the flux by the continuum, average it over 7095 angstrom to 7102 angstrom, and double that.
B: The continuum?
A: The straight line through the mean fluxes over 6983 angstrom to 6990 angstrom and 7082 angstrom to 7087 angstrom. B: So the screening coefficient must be 1.79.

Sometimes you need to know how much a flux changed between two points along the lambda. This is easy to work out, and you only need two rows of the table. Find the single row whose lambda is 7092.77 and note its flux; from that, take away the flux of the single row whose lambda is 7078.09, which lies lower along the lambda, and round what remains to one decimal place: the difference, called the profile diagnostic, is -0.2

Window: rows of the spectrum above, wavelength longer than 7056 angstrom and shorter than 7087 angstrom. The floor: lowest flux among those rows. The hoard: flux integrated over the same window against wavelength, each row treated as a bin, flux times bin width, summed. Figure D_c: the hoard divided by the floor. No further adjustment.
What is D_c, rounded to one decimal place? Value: 36.4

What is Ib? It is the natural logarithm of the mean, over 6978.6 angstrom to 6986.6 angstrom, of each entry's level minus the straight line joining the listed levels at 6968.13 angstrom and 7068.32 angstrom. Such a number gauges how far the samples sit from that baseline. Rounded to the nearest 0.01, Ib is -2.65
